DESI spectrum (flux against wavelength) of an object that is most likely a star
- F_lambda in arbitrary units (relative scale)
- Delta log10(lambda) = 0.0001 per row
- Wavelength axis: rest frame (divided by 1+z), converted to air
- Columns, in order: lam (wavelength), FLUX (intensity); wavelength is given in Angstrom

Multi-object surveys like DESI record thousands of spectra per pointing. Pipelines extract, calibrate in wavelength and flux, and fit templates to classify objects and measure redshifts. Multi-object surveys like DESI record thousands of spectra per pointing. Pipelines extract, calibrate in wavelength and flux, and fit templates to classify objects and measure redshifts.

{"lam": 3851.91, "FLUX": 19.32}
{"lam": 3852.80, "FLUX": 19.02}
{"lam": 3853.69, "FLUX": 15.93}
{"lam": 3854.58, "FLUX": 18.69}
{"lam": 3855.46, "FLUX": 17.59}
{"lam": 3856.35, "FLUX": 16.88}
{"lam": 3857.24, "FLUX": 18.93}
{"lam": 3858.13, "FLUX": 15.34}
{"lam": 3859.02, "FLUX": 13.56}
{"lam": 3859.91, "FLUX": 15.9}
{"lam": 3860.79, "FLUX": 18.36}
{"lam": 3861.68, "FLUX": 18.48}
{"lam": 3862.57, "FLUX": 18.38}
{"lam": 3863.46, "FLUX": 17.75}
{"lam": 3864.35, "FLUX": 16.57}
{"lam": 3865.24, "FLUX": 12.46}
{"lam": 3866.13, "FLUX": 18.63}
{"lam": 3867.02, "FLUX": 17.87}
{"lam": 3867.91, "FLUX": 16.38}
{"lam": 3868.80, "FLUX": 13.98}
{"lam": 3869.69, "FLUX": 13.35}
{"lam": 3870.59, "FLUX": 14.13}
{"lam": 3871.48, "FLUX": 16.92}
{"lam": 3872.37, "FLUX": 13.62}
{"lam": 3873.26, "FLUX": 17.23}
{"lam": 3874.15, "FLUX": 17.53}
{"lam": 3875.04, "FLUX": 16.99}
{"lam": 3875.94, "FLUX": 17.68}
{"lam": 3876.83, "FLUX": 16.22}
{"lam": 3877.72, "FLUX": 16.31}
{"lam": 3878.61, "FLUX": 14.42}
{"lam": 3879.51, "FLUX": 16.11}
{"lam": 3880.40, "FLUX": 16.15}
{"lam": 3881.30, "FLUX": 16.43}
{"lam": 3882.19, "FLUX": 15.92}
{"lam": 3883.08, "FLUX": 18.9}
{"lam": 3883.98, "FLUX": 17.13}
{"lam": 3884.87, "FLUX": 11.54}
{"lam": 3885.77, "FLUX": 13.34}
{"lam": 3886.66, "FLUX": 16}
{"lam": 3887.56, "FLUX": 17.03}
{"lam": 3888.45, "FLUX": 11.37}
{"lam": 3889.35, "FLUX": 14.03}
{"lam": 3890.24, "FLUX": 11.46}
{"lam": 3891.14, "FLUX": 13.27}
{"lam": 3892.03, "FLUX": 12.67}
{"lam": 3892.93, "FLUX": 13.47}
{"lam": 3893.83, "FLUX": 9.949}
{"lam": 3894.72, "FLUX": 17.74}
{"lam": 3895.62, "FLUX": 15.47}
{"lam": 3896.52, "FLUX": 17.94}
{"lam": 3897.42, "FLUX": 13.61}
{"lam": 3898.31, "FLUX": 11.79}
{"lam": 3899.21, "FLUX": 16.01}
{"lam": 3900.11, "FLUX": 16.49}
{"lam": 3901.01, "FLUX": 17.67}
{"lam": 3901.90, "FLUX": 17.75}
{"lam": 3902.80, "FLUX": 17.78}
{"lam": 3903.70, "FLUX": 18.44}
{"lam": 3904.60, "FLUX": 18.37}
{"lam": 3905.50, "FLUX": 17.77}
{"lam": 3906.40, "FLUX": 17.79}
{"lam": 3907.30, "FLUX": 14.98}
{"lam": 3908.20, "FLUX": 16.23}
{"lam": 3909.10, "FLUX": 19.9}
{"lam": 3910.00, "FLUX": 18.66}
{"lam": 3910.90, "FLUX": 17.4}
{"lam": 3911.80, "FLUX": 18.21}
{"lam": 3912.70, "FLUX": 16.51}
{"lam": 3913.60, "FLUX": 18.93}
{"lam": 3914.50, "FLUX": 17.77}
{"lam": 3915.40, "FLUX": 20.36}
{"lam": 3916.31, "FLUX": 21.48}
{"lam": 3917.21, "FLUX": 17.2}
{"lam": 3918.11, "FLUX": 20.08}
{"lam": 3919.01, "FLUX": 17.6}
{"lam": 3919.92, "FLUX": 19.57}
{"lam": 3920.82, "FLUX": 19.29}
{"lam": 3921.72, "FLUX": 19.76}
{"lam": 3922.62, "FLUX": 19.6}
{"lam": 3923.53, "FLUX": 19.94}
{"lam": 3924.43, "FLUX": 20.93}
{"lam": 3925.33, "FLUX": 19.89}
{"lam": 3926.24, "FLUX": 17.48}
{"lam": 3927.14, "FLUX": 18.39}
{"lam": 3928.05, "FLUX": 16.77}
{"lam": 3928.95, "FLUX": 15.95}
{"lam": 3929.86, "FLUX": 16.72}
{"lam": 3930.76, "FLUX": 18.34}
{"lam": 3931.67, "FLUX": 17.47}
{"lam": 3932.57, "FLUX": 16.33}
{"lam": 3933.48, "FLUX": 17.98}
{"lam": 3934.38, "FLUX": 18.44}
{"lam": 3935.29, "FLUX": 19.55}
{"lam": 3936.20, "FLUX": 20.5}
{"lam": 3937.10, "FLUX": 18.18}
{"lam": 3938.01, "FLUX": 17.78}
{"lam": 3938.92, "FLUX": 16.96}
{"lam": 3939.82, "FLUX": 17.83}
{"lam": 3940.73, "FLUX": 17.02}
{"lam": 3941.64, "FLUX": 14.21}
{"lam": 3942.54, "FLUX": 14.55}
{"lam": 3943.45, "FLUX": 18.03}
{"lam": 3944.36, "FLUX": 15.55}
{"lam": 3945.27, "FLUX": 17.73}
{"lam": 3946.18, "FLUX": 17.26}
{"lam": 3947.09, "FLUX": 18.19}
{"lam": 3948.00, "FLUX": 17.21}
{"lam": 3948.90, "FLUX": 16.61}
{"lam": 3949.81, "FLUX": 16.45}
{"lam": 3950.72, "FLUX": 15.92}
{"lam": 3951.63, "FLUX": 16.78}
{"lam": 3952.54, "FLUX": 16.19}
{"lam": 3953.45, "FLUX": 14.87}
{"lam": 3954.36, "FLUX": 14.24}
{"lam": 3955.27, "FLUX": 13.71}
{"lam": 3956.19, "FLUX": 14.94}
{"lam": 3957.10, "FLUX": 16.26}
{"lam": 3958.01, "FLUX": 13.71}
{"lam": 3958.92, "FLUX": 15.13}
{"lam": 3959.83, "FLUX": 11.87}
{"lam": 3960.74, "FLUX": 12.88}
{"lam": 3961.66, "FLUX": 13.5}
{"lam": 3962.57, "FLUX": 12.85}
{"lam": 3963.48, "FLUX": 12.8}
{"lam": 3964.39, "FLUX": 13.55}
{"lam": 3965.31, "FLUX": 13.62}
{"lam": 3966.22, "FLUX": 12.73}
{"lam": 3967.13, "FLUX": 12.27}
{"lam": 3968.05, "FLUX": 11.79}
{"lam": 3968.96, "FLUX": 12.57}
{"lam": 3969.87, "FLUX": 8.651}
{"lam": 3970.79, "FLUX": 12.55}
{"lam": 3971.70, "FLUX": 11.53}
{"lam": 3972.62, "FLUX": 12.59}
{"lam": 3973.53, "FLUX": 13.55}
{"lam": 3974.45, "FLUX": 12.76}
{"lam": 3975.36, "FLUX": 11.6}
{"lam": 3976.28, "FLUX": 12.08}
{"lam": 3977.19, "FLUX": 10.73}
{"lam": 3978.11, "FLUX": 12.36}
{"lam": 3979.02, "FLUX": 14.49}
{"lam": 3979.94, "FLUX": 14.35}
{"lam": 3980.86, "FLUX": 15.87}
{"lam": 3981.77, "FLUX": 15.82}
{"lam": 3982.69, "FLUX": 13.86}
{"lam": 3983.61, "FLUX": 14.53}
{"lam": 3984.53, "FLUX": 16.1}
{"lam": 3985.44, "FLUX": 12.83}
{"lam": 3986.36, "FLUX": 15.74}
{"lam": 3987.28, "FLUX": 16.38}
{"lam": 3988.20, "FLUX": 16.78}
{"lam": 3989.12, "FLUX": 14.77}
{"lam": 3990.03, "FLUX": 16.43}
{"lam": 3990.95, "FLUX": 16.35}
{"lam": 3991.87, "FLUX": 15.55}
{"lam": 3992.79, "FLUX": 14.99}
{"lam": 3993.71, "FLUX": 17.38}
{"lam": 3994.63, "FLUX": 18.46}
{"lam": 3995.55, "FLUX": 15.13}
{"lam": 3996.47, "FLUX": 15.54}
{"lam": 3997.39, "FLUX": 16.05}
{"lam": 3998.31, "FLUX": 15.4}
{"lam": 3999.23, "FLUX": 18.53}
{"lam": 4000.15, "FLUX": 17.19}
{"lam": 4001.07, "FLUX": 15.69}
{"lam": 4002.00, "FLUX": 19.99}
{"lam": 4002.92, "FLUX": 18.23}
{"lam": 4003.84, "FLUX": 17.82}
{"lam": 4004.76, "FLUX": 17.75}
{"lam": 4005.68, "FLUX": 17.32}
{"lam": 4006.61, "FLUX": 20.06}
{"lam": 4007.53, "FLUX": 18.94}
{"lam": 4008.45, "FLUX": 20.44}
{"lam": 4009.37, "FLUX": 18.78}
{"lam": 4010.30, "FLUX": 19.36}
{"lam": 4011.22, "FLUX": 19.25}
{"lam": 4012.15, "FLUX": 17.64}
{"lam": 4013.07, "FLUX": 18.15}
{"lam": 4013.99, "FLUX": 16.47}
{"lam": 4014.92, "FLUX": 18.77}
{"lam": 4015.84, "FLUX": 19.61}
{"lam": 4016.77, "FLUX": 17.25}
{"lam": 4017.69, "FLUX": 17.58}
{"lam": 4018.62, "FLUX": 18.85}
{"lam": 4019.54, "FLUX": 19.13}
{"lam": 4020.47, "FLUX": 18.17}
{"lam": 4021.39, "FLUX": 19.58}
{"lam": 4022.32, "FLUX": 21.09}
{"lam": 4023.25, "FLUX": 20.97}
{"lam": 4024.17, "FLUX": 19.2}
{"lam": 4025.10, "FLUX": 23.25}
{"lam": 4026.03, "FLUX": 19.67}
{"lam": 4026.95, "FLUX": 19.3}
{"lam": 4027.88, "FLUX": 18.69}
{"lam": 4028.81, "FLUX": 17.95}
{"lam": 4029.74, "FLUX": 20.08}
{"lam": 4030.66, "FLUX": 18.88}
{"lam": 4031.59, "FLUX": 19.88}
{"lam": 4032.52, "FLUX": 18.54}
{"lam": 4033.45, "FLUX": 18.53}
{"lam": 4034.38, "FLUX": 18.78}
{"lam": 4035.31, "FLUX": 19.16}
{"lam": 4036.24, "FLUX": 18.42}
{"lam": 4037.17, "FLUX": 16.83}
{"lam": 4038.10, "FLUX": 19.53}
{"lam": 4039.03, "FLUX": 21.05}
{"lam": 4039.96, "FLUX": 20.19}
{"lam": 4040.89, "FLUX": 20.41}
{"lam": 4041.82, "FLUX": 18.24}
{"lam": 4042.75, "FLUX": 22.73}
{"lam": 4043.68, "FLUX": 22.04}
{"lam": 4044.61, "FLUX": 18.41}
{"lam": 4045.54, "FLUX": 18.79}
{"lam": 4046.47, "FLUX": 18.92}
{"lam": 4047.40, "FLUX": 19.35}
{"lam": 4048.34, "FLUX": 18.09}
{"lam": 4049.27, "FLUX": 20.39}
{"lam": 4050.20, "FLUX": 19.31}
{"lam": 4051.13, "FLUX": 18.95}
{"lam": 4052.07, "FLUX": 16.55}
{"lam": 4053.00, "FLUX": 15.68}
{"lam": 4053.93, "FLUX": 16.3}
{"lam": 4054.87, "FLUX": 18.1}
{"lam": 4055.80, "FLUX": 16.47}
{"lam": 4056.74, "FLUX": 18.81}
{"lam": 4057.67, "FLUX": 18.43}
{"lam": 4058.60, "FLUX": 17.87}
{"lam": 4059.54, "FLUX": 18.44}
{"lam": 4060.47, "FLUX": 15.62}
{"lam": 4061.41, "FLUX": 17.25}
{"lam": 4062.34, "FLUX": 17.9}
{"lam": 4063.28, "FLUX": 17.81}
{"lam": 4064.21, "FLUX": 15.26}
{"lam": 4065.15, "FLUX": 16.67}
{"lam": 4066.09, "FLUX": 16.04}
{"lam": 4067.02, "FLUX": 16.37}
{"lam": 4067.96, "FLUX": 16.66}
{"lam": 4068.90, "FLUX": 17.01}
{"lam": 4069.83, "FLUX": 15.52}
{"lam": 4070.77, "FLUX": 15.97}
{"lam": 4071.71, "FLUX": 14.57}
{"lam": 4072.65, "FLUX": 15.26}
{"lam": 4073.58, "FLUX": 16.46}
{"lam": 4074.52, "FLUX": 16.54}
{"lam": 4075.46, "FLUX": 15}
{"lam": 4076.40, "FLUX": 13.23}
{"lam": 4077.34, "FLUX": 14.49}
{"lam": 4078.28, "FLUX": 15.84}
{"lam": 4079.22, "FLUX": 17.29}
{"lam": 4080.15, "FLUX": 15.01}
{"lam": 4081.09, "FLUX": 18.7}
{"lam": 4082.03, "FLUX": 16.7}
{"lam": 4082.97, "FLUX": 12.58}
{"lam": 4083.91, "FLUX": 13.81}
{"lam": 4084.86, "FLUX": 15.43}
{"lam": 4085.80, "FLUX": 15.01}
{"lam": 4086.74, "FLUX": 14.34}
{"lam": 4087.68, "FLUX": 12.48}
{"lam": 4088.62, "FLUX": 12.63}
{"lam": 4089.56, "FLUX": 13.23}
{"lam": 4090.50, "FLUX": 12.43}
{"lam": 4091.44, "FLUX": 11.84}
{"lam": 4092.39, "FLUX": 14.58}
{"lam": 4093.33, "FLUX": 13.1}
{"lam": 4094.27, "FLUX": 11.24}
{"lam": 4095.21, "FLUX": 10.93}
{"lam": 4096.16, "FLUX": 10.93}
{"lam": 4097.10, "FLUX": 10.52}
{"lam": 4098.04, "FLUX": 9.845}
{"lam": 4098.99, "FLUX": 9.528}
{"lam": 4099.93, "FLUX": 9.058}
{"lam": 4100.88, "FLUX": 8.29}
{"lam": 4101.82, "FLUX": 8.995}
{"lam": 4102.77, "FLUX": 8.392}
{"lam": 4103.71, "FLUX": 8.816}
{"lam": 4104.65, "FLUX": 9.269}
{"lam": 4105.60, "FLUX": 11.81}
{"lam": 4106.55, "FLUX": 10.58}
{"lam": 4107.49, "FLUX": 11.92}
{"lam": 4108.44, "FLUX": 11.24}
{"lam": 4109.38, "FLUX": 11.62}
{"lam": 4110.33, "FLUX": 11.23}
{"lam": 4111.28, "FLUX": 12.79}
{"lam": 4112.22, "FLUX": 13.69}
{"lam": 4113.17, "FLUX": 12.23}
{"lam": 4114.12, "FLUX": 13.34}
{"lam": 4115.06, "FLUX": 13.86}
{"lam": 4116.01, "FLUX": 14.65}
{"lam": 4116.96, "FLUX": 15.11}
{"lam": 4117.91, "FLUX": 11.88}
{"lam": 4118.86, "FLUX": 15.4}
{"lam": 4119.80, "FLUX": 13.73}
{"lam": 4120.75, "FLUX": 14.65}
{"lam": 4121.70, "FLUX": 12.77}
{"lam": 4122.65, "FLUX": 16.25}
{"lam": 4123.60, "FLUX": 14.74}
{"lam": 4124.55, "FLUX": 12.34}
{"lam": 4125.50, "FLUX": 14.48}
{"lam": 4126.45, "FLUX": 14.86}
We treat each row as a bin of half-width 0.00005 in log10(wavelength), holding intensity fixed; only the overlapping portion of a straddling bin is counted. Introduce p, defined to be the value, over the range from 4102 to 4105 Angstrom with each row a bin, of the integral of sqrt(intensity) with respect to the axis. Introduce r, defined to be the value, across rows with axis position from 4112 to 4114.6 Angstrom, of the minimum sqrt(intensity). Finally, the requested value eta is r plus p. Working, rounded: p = 8.9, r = 3.50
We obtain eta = 12.4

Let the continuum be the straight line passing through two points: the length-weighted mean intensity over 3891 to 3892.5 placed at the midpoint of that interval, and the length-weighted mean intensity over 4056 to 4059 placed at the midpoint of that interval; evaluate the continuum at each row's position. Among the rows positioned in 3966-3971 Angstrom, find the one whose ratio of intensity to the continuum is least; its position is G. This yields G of 3969.87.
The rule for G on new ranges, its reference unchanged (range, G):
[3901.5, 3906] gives 3905.50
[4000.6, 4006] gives 4001.07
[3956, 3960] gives 3959.83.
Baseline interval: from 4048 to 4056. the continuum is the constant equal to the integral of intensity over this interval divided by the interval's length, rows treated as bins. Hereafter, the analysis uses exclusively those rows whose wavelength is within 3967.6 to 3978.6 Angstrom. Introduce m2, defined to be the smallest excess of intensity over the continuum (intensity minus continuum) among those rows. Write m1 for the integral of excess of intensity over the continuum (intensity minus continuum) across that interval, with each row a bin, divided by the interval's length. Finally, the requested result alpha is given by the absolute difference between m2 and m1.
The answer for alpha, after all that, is 3.2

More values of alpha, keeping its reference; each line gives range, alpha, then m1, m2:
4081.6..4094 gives 1.8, -4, -6.0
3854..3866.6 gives 4.5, -1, -5.3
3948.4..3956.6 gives 1.8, -2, -4.1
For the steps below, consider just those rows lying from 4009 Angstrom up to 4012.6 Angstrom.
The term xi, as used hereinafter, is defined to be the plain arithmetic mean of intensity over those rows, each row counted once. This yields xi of 18.8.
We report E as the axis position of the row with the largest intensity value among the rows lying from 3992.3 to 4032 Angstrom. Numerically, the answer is 4025.10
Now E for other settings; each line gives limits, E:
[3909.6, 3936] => 3916.31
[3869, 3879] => 3875.94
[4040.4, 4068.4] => 4042.75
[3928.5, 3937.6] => 3936.20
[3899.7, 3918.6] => 3916.31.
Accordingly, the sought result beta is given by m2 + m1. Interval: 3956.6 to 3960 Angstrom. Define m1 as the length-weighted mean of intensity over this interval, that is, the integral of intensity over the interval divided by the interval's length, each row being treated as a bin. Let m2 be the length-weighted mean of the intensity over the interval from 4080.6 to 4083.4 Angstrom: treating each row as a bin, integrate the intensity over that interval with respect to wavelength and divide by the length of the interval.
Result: 31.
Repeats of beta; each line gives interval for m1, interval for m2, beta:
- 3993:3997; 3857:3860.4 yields 32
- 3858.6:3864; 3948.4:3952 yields 34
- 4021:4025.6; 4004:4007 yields 39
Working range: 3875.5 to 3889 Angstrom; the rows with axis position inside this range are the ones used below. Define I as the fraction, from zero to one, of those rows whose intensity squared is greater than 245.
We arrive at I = 0.7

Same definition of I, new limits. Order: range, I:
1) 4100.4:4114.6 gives 0.0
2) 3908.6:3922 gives 1.0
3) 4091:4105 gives 0.0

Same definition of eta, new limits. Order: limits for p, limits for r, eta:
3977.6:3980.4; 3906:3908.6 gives 14.2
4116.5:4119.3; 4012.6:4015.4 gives 14.5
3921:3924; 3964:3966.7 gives 16.9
